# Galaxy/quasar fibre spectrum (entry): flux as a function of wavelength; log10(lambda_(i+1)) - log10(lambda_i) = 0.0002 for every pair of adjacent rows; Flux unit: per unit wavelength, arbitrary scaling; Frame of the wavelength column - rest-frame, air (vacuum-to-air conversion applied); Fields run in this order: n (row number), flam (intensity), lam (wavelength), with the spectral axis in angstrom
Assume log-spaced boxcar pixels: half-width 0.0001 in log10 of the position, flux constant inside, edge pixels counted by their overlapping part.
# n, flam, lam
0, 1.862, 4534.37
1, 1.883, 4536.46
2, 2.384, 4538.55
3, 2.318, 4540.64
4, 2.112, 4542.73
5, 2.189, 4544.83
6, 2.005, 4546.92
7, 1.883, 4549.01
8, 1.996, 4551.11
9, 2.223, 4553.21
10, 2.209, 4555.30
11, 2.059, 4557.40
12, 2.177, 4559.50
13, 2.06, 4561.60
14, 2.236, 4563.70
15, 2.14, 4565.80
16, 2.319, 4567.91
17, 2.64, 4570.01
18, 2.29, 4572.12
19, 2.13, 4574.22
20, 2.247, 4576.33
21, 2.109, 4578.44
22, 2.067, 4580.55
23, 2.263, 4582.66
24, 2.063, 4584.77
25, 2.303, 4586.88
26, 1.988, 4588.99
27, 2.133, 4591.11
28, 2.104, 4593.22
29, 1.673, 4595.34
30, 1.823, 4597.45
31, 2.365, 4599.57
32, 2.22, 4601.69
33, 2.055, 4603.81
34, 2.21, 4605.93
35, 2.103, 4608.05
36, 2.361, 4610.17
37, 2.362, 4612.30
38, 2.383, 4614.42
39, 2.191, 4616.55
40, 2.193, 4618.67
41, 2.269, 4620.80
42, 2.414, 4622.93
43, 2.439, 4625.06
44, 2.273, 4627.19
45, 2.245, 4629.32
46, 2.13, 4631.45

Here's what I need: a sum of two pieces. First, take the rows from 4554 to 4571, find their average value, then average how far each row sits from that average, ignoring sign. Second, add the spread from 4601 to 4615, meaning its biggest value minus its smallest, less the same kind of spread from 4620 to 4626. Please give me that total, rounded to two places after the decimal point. 0.28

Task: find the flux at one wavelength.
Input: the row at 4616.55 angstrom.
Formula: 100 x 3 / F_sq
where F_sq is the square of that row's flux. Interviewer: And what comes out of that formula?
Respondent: 62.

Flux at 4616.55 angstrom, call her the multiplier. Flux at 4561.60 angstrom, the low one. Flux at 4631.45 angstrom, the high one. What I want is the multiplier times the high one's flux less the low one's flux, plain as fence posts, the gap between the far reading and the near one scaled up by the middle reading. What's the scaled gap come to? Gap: 0.15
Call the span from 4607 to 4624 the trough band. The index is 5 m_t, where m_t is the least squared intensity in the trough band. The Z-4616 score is 22.1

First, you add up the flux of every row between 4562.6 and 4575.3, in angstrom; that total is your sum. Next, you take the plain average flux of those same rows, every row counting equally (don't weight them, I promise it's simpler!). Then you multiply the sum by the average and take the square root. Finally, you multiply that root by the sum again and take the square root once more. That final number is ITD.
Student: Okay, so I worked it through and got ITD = 8.79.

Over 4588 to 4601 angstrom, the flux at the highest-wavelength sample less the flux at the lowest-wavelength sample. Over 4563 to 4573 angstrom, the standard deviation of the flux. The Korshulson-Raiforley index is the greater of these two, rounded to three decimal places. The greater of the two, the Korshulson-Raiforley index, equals 0.377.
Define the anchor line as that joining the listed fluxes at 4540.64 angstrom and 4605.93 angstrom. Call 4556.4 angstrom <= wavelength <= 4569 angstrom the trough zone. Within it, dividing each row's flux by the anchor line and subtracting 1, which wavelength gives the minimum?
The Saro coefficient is 4557.40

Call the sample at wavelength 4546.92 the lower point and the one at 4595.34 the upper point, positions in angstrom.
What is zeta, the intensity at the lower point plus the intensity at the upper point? 3.7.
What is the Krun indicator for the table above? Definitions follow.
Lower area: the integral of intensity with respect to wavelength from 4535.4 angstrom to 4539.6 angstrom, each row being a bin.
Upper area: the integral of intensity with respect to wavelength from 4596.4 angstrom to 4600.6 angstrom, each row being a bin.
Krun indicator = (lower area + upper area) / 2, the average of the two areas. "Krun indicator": 8.9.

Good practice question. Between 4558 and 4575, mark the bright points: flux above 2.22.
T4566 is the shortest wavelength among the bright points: 4563.70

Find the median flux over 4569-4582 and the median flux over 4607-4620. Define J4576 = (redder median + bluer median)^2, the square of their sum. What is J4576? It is 19.9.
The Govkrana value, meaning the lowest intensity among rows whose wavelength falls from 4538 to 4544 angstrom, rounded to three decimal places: 2.112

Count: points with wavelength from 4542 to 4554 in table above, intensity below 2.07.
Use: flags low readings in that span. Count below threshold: 3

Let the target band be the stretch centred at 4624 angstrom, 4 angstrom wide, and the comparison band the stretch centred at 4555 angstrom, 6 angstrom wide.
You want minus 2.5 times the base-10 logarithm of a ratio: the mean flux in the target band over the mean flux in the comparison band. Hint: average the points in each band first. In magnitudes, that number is -0.12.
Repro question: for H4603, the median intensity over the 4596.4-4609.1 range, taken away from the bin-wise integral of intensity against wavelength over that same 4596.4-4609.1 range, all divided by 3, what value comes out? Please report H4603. 8.3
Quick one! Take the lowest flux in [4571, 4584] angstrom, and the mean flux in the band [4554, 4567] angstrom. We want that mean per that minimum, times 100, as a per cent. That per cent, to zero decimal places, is 104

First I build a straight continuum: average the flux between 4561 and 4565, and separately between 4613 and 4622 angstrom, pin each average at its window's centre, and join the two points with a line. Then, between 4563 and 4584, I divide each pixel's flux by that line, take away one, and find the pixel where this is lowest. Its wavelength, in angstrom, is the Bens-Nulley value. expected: 4580.55 angstrom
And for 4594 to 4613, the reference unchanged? 4595.34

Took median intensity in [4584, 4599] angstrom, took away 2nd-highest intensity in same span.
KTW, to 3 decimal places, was -0.070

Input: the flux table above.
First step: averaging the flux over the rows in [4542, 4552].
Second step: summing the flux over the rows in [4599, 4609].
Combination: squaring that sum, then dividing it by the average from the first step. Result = 59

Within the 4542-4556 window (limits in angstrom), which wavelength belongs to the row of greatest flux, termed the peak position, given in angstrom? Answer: 4553.21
